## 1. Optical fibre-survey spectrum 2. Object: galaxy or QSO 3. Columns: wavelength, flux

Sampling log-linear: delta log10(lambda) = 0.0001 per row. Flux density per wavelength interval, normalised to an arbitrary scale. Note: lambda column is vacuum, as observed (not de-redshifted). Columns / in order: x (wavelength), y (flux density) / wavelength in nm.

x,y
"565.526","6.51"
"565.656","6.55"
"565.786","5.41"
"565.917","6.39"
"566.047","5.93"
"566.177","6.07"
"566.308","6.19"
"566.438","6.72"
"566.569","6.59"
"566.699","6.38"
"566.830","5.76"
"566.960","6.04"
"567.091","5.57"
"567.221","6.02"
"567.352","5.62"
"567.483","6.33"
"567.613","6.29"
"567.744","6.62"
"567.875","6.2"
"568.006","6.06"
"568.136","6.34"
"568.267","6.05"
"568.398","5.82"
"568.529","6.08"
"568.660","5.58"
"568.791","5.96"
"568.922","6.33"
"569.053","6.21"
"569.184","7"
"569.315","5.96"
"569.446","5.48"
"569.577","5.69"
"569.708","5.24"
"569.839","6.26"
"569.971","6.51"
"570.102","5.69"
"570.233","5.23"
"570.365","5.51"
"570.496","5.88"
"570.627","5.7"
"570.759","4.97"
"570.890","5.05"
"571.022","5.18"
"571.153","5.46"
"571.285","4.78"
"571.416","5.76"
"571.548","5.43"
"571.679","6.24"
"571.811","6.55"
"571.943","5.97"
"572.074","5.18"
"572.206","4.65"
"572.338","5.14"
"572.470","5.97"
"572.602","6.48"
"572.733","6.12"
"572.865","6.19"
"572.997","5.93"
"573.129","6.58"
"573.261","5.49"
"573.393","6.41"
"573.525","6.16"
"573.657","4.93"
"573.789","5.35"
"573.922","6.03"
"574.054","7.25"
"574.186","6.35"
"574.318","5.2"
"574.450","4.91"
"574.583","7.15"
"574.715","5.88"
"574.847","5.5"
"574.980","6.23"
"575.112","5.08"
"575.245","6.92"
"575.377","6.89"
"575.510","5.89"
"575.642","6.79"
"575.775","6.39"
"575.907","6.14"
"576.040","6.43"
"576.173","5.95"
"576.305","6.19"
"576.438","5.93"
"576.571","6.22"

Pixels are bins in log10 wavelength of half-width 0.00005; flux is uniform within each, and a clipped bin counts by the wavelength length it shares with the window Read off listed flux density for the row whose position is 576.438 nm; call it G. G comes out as 5.93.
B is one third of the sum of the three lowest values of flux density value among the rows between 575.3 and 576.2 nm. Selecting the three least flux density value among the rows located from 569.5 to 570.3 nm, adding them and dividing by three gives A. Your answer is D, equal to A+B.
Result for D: 11.4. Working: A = 5.39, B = 5.99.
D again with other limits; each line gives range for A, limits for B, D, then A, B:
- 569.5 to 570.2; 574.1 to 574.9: 10.7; 5.54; 5.20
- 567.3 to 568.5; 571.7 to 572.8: 10.8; 5.83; 4.99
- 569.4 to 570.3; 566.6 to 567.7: 11.0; 5.32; 5.65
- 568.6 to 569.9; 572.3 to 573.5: 11.0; 5.43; 5.52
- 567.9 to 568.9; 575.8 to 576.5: 11.8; 5.79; 6.01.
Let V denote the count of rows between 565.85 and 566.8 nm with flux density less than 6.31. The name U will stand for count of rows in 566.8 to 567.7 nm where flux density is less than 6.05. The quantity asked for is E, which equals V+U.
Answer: 8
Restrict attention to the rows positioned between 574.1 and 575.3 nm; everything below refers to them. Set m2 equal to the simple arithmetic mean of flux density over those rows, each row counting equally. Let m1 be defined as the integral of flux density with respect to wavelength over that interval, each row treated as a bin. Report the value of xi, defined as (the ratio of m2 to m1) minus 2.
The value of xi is -1.17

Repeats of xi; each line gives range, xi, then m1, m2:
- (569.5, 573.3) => -1.74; 21.6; 5.7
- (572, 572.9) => -0.89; 5.1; 5.7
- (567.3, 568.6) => -1.23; 8.0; 6.1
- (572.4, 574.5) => -1.52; 12.5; 6.0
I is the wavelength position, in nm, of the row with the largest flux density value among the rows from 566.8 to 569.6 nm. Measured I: 569.184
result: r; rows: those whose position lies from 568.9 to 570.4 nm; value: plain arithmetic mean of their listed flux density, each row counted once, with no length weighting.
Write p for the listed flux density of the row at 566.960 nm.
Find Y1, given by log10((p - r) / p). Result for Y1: -1.72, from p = 6.04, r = 5.93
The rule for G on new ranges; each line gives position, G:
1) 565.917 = 6.39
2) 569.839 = 6.26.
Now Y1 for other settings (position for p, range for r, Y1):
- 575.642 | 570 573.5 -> -0.78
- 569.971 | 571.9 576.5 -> -1.10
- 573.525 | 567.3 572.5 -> -1.23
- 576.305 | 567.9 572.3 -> -1.15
